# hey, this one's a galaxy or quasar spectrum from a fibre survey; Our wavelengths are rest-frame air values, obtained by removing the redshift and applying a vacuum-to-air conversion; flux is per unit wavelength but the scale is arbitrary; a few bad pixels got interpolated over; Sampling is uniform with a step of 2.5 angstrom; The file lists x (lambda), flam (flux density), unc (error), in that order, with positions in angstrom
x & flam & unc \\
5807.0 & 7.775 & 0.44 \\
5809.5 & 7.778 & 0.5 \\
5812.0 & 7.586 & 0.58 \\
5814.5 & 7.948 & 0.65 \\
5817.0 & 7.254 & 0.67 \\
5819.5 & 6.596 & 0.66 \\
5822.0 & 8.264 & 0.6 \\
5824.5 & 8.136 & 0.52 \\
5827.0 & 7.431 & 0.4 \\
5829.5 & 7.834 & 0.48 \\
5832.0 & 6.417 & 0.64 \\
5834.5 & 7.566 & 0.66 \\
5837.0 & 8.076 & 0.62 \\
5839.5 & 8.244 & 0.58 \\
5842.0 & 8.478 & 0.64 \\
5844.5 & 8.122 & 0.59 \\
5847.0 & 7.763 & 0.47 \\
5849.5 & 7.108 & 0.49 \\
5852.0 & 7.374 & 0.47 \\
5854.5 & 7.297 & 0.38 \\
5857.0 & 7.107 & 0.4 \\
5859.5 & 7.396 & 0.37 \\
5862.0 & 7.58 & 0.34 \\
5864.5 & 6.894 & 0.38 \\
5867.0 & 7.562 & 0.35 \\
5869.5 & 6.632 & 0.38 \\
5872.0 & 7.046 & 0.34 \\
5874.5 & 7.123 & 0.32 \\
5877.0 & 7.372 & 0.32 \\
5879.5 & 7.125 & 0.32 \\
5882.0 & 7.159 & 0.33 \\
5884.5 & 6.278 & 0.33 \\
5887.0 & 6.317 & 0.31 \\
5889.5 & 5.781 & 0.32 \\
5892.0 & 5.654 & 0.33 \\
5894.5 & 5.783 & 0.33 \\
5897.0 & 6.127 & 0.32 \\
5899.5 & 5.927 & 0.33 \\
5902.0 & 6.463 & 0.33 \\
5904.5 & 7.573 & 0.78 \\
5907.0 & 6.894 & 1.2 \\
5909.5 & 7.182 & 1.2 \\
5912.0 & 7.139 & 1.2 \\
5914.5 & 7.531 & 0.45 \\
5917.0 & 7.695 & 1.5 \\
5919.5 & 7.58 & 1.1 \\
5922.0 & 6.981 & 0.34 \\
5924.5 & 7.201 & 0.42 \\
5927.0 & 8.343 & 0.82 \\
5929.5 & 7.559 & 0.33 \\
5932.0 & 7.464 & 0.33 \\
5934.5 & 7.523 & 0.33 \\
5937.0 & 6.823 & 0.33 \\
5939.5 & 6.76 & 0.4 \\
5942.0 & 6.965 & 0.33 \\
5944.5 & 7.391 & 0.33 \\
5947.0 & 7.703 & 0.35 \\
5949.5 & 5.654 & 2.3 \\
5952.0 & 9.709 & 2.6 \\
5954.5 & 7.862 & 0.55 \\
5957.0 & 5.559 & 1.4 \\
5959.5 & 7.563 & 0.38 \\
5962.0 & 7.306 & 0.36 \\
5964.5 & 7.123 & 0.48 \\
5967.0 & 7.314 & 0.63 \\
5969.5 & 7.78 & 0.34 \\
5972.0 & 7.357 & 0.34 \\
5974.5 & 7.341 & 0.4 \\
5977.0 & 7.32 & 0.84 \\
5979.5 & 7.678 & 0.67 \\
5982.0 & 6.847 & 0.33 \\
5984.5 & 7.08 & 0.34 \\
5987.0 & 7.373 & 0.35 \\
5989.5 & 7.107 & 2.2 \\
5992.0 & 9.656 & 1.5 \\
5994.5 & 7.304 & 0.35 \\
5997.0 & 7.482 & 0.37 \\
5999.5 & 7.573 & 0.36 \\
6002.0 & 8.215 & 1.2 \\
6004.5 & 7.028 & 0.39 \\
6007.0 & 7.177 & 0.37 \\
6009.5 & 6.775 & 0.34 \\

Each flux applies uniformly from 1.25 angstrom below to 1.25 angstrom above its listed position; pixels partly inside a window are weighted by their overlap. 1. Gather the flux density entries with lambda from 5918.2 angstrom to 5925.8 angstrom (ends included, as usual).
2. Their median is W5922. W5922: 7.20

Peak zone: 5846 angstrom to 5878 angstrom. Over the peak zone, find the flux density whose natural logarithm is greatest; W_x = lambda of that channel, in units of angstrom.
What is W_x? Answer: 5847.0 angstrom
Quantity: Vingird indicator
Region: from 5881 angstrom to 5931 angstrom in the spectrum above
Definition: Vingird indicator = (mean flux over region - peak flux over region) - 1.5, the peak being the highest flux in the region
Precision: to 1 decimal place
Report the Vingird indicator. -3.0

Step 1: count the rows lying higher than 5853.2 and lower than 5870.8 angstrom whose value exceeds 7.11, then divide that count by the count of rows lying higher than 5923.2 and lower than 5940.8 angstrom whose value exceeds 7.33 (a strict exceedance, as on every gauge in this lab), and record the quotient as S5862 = 1.0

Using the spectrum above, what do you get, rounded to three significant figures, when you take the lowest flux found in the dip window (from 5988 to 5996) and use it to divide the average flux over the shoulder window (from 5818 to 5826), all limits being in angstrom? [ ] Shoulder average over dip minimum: 1.08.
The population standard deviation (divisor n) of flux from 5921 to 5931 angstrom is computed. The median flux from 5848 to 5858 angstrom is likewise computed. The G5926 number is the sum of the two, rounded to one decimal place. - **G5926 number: 7.7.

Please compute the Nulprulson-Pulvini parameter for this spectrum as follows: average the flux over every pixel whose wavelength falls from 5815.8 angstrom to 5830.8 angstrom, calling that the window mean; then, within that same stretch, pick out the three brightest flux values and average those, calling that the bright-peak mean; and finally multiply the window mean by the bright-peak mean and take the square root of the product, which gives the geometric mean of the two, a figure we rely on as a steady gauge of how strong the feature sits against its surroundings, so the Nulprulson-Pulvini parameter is 7.8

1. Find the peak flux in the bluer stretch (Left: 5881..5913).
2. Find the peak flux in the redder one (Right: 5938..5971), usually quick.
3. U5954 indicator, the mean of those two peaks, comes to 8.6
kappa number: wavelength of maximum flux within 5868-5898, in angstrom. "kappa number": 5877.0 angstrom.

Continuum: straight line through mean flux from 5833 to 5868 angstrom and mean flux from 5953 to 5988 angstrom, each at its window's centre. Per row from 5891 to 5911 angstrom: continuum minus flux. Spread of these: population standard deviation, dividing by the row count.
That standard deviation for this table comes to 0.67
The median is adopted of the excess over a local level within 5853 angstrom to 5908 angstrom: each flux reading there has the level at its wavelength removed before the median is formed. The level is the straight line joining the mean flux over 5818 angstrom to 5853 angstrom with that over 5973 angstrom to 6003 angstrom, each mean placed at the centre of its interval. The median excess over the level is -0.67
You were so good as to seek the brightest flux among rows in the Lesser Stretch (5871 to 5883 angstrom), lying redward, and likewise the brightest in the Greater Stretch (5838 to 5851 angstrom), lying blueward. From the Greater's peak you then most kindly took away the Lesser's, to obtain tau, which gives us 1.1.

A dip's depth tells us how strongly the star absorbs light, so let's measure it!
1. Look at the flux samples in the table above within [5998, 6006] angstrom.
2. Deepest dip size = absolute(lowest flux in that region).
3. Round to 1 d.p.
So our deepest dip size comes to 7.0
